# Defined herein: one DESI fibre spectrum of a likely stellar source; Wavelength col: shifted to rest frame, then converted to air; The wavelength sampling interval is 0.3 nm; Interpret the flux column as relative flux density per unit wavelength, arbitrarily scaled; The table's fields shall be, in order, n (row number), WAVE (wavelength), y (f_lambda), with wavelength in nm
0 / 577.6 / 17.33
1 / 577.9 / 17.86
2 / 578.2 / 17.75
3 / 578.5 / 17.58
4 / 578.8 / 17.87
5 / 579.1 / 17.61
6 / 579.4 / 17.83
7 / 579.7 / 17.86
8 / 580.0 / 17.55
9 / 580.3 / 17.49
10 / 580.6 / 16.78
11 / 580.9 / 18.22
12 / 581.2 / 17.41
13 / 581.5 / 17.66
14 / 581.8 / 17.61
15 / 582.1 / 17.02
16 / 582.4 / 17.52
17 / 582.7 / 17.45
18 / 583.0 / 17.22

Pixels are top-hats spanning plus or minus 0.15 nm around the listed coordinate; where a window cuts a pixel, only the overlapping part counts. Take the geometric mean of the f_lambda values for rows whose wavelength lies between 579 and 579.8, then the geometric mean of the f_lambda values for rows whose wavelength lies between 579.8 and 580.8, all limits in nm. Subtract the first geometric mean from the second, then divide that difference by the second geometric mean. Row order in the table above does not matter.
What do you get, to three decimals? -0.029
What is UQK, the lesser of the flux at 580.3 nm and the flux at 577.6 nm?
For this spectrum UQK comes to 17.3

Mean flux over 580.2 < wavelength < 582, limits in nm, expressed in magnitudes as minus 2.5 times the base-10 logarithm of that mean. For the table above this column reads -3.109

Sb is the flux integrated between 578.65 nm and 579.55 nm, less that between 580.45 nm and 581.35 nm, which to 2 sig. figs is 0.27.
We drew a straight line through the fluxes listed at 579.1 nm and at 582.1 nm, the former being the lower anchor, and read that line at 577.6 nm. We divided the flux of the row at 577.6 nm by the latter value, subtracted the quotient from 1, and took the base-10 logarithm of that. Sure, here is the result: -1.5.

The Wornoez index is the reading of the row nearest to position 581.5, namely 17.66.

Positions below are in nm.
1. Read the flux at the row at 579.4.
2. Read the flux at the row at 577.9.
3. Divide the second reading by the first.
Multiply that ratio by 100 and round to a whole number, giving 100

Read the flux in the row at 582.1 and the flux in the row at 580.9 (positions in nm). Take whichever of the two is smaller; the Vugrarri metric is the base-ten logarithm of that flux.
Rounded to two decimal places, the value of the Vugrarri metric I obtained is 1.23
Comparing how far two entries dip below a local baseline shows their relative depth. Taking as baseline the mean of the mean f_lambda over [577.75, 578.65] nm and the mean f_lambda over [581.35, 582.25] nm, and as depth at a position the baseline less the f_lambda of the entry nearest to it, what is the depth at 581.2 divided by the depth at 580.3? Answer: 2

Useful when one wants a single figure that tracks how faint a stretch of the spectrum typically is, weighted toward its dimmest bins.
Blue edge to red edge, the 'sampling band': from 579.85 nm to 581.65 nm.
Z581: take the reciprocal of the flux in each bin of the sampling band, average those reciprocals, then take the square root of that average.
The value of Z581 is 0.239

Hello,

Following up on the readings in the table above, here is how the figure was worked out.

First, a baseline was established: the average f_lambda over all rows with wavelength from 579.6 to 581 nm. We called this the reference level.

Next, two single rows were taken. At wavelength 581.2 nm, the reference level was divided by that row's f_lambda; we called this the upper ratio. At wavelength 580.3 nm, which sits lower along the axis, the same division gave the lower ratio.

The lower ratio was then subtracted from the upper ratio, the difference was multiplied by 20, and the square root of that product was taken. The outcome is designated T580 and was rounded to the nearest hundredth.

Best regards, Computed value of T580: 0.30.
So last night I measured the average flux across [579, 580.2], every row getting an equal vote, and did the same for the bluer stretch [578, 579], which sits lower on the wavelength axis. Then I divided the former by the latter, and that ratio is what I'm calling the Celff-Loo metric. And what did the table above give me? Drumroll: 0.999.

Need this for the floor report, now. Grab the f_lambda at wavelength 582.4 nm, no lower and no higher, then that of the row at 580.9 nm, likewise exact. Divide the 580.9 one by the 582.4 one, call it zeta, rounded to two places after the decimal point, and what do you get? 1.04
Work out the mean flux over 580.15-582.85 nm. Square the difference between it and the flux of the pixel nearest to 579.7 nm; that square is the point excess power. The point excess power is 0.16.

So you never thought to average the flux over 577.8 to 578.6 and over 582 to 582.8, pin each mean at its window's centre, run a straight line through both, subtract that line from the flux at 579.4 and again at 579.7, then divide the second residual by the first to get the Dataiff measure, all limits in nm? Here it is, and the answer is 1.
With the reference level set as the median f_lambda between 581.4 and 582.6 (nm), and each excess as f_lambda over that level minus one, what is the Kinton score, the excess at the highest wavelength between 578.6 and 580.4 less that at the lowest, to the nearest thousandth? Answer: -0.022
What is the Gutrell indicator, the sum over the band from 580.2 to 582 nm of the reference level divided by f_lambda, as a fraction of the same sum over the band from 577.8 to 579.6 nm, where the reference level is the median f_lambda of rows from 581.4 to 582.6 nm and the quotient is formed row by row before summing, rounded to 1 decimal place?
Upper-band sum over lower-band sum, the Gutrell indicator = 1.0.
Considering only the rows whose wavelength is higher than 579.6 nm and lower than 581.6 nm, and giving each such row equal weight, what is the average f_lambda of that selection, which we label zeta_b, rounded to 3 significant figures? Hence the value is 17.6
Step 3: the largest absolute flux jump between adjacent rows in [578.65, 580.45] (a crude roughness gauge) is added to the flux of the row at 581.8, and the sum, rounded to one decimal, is 17.9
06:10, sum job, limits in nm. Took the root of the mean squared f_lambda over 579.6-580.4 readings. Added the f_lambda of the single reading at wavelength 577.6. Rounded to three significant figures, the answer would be 35.0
